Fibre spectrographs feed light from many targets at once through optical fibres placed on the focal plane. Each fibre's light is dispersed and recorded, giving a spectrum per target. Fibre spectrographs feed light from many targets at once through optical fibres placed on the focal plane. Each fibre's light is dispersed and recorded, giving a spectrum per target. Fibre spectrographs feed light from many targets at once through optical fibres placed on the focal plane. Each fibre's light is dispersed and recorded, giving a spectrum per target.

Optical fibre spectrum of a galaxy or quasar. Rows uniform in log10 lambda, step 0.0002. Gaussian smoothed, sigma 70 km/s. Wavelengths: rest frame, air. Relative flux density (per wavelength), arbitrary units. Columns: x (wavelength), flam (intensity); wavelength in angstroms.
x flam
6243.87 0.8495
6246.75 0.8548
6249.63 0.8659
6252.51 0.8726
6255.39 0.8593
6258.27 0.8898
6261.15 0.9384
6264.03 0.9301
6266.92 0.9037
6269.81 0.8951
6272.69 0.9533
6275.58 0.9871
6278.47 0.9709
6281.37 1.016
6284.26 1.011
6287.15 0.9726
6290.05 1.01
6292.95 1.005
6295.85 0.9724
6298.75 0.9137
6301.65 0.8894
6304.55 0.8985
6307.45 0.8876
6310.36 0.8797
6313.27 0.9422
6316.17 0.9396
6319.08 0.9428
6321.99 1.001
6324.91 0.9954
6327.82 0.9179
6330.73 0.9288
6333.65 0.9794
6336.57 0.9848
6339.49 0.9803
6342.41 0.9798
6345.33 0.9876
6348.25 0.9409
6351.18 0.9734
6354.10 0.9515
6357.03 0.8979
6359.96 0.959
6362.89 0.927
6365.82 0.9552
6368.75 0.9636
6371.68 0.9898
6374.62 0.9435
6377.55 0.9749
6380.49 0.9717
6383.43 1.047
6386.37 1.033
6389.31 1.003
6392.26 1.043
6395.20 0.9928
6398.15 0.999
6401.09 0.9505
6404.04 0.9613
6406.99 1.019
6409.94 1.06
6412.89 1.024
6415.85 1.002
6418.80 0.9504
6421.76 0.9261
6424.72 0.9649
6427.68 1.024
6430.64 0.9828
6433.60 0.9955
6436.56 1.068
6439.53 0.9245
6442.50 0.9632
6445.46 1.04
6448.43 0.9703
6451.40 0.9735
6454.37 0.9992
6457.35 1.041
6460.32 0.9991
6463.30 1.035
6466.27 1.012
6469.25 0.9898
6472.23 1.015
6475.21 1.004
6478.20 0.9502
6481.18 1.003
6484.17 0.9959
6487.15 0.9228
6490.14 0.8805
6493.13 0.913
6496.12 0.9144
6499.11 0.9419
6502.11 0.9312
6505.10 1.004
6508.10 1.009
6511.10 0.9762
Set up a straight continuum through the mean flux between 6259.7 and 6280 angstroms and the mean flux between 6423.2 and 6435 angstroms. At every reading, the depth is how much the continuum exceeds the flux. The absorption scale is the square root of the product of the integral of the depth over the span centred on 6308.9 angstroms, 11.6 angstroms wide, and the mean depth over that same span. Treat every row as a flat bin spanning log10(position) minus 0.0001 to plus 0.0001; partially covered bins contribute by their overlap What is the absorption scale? 0.17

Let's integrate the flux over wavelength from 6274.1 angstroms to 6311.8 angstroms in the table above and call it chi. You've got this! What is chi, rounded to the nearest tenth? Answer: 36.0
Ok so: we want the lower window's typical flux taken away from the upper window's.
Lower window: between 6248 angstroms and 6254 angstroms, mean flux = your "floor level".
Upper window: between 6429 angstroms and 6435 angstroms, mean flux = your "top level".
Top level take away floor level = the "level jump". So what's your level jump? 0.12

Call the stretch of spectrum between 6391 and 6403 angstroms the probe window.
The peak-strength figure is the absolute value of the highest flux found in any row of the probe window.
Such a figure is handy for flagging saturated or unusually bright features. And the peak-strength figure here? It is 1.04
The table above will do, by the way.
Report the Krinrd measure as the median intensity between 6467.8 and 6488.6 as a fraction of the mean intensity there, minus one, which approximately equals 0.013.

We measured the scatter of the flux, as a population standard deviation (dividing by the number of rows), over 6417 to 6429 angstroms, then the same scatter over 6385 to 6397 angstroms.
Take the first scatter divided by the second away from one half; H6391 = -1.2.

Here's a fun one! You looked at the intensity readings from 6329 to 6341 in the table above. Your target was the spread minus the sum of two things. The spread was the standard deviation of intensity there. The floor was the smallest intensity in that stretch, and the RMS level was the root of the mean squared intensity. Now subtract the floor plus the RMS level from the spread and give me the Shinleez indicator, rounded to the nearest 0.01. -1.87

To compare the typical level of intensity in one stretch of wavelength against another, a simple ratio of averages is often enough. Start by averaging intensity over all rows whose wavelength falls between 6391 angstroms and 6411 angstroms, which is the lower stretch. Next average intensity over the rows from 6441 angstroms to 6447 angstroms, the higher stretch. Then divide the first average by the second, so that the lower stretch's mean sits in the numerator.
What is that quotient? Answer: 1.00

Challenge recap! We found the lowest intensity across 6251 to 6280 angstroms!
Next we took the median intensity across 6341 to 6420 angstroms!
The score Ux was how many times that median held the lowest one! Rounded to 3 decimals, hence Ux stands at 1.135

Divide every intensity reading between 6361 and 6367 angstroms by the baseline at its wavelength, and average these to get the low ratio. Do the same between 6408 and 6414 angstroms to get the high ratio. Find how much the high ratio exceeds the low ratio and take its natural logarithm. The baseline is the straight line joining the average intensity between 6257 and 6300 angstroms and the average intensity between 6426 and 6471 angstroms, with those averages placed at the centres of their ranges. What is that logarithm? -2.4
